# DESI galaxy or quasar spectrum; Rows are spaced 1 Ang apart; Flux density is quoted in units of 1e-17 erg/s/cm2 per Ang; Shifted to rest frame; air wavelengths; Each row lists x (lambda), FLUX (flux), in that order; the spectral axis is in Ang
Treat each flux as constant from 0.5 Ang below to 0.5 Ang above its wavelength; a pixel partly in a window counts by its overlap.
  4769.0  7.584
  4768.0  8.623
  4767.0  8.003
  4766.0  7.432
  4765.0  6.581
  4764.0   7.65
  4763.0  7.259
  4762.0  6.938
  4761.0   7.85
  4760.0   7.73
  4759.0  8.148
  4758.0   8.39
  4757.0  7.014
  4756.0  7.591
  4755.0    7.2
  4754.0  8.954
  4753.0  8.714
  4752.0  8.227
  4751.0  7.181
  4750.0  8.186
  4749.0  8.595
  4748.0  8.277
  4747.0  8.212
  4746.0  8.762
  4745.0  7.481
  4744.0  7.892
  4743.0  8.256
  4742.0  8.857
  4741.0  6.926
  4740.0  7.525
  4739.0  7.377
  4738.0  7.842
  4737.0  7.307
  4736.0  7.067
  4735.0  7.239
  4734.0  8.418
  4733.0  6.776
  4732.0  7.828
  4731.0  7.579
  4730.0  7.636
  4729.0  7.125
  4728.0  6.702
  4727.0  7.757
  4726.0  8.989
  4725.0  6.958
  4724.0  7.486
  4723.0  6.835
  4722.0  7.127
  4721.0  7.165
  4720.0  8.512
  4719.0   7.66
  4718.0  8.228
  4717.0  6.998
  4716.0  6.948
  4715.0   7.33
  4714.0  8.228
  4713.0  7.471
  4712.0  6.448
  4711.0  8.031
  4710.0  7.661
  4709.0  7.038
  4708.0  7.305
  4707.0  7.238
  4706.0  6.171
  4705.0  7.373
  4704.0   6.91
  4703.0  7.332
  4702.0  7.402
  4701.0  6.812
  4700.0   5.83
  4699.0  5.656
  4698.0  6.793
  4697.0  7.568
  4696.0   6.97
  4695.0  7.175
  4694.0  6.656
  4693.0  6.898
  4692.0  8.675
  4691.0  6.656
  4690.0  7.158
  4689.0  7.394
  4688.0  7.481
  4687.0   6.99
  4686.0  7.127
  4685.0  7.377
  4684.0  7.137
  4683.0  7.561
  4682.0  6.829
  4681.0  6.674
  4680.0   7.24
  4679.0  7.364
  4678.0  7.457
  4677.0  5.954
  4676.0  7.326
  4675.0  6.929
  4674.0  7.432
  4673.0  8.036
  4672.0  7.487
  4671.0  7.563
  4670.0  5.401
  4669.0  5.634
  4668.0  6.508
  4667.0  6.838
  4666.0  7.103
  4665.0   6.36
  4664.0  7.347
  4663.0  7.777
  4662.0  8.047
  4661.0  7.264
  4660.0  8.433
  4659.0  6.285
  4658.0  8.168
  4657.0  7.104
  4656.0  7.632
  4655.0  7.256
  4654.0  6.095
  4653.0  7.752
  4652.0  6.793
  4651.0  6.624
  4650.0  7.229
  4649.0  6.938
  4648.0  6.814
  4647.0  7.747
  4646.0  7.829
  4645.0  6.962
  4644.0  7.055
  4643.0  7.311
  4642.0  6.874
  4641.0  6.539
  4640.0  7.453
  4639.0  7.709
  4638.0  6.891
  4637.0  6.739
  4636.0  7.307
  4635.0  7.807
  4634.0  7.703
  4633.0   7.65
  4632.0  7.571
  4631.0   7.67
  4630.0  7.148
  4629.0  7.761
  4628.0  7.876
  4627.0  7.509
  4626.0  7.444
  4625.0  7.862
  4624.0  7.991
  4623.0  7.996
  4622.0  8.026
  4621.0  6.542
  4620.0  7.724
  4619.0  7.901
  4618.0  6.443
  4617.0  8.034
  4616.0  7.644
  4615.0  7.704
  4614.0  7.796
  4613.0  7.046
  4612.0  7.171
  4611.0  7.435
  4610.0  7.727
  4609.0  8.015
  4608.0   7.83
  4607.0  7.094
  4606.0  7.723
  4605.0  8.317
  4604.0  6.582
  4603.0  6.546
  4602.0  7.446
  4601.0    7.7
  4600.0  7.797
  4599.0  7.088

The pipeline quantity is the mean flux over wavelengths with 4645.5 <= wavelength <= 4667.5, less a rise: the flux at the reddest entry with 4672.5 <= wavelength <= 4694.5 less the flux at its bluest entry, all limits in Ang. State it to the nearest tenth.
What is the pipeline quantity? 8.6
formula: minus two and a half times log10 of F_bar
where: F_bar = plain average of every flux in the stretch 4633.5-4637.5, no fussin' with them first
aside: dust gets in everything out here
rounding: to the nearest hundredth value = -2.17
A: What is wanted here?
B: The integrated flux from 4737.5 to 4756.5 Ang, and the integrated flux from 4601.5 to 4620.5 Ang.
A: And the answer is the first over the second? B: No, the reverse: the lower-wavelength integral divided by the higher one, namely 0.94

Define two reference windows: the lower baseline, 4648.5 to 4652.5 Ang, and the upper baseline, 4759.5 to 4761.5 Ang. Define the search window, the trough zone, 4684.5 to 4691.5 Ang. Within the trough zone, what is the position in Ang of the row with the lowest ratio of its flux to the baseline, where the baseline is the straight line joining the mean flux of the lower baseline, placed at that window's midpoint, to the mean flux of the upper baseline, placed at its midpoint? 4691.0 Ang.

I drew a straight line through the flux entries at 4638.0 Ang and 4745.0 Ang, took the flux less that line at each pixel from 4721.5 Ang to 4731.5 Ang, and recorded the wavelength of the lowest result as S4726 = 4728.0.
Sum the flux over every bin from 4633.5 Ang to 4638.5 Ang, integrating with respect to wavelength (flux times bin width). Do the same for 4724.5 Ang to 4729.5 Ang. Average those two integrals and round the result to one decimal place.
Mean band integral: 37.0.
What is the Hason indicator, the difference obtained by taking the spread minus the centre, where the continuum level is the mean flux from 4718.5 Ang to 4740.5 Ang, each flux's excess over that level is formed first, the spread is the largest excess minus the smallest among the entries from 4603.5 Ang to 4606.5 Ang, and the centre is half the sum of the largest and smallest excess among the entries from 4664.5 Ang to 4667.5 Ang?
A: 2.5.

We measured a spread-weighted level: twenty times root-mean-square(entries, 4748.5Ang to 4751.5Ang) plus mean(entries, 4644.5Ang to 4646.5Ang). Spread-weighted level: 168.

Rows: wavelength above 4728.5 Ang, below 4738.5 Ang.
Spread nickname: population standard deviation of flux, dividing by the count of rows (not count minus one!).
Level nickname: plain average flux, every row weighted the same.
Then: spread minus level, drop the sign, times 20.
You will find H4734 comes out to 141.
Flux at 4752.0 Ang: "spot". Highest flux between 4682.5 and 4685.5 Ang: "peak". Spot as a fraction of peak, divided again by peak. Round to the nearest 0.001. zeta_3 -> 0.144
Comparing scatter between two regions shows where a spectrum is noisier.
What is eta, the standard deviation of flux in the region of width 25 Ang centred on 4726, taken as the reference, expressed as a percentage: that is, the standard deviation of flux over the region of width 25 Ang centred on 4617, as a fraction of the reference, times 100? 76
